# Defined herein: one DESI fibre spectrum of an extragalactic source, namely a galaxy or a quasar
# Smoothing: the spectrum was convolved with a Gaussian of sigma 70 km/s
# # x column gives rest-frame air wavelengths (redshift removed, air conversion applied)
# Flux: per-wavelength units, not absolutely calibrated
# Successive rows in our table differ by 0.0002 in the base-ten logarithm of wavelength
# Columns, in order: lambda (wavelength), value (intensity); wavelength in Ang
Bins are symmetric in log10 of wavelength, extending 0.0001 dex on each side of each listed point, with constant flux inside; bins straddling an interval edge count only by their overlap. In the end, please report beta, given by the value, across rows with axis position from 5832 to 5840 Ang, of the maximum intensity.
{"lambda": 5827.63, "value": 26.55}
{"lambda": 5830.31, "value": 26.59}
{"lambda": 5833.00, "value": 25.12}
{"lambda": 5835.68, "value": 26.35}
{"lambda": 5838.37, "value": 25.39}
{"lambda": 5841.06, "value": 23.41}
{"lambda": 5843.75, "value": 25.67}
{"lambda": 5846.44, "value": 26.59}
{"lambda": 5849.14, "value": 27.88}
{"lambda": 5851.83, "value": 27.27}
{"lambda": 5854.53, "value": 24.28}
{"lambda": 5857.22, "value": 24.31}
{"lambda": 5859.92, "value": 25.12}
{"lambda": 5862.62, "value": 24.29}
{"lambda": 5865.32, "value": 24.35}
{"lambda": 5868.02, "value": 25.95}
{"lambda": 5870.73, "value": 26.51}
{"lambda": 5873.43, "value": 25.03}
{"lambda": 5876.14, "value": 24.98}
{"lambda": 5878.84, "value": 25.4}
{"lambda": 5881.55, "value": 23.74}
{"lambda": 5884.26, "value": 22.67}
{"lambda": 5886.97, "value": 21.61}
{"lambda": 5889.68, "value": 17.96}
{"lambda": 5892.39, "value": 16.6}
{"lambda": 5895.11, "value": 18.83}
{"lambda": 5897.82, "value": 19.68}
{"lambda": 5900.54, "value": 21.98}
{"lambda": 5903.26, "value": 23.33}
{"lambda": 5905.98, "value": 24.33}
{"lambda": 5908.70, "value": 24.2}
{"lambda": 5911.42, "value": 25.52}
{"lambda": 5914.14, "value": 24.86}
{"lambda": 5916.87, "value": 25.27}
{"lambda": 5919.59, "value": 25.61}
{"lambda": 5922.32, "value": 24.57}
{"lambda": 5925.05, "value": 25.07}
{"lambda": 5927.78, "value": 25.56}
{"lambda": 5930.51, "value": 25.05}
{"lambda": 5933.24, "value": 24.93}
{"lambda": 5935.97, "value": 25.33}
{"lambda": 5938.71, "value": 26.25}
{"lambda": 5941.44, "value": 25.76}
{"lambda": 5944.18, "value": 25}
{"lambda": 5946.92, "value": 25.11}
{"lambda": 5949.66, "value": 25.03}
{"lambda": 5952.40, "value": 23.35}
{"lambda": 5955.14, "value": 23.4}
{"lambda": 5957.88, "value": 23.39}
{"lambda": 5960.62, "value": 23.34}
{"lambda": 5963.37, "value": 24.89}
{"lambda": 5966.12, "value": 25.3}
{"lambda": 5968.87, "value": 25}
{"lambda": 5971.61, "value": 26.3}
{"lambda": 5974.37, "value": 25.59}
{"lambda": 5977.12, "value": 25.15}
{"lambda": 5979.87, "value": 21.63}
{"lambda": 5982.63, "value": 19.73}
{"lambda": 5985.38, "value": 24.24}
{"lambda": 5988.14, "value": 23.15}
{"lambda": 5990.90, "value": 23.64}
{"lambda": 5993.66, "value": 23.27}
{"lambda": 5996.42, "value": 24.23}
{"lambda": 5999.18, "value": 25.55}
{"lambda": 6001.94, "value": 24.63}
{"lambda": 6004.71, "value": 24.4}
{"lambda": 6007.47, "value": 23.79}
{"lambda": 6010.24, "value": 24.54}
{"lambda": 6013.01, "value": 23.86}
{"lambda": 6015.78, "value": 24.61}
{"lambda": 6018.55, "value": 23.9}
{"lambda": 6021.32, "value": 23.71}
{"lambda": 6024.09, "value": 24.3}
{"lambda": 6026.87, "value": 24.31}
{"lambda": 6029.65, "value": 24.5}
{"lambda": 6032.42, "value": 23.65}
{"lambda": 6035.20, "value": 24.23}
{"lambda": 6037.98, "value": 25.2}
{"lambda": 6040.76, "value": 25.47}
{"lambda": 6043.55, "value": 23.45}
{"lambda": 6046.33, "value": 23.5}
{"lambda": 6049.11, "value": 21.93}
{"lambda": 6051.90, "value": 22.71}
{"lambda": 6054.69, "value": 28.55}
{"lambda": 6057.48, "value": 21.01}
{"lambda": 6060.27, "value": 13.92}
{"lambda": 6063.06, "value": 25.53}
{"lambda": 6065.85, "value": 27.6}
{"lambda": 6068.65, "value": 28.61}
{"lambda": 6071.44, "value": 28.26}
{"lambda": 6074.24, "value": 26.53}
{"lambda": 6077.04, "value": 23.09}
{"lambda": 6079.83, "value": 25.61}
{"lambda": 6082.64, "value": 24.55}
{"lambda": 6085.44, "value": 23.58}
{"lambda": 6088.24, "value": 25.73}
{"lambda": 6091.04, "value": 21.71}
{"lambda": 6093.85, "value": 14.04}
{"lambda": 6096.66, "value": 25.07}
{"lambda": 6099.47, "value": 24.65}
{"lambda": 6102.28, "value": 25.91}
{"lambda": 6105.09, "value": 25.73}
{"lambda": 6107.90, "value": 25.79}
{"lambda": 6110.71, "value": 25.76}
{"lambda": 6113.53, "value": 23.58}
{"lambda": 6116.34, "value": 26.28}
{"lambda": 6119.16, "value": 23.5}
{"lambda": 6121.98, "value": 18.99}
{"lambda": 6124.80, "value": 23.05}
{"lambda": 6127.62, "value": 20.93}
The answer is 26.35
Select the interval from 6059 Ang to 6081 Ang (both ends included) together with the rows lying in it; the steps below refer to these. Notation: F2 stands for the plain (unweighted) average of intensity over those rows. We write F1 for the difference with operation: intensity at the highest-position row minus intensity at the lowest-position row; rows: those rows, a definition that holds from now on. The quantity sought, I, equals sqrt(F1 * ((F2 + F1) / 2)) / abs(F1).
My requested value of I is 1.3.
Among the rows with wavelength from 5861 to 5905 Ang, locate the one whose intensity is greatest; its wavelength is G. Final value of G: 5870.73 Ang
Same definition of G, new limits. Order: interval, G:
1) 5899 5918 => 5911.42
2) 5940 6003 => 5971.61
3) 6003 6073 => 6068.65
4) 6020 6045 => 6040.76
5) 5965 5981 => 5971.61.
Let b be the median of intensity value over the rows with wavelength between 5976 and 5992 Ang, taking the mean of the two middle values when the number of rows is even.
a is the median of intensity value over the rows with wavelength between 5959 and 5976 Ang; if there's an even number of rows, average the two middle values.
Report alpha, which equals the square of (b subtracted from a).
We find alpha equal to 3.1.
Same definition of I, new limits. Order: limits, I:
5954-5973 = 2.2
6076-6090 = 2.3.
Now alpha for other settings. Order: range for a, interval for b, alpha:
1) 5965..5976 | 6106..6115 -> 0.1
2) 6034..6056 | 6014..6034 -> 0.2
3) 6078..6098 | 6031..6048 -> 0.4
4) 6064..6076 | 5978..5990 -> 30.7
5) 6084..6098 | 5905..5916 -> 1.0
